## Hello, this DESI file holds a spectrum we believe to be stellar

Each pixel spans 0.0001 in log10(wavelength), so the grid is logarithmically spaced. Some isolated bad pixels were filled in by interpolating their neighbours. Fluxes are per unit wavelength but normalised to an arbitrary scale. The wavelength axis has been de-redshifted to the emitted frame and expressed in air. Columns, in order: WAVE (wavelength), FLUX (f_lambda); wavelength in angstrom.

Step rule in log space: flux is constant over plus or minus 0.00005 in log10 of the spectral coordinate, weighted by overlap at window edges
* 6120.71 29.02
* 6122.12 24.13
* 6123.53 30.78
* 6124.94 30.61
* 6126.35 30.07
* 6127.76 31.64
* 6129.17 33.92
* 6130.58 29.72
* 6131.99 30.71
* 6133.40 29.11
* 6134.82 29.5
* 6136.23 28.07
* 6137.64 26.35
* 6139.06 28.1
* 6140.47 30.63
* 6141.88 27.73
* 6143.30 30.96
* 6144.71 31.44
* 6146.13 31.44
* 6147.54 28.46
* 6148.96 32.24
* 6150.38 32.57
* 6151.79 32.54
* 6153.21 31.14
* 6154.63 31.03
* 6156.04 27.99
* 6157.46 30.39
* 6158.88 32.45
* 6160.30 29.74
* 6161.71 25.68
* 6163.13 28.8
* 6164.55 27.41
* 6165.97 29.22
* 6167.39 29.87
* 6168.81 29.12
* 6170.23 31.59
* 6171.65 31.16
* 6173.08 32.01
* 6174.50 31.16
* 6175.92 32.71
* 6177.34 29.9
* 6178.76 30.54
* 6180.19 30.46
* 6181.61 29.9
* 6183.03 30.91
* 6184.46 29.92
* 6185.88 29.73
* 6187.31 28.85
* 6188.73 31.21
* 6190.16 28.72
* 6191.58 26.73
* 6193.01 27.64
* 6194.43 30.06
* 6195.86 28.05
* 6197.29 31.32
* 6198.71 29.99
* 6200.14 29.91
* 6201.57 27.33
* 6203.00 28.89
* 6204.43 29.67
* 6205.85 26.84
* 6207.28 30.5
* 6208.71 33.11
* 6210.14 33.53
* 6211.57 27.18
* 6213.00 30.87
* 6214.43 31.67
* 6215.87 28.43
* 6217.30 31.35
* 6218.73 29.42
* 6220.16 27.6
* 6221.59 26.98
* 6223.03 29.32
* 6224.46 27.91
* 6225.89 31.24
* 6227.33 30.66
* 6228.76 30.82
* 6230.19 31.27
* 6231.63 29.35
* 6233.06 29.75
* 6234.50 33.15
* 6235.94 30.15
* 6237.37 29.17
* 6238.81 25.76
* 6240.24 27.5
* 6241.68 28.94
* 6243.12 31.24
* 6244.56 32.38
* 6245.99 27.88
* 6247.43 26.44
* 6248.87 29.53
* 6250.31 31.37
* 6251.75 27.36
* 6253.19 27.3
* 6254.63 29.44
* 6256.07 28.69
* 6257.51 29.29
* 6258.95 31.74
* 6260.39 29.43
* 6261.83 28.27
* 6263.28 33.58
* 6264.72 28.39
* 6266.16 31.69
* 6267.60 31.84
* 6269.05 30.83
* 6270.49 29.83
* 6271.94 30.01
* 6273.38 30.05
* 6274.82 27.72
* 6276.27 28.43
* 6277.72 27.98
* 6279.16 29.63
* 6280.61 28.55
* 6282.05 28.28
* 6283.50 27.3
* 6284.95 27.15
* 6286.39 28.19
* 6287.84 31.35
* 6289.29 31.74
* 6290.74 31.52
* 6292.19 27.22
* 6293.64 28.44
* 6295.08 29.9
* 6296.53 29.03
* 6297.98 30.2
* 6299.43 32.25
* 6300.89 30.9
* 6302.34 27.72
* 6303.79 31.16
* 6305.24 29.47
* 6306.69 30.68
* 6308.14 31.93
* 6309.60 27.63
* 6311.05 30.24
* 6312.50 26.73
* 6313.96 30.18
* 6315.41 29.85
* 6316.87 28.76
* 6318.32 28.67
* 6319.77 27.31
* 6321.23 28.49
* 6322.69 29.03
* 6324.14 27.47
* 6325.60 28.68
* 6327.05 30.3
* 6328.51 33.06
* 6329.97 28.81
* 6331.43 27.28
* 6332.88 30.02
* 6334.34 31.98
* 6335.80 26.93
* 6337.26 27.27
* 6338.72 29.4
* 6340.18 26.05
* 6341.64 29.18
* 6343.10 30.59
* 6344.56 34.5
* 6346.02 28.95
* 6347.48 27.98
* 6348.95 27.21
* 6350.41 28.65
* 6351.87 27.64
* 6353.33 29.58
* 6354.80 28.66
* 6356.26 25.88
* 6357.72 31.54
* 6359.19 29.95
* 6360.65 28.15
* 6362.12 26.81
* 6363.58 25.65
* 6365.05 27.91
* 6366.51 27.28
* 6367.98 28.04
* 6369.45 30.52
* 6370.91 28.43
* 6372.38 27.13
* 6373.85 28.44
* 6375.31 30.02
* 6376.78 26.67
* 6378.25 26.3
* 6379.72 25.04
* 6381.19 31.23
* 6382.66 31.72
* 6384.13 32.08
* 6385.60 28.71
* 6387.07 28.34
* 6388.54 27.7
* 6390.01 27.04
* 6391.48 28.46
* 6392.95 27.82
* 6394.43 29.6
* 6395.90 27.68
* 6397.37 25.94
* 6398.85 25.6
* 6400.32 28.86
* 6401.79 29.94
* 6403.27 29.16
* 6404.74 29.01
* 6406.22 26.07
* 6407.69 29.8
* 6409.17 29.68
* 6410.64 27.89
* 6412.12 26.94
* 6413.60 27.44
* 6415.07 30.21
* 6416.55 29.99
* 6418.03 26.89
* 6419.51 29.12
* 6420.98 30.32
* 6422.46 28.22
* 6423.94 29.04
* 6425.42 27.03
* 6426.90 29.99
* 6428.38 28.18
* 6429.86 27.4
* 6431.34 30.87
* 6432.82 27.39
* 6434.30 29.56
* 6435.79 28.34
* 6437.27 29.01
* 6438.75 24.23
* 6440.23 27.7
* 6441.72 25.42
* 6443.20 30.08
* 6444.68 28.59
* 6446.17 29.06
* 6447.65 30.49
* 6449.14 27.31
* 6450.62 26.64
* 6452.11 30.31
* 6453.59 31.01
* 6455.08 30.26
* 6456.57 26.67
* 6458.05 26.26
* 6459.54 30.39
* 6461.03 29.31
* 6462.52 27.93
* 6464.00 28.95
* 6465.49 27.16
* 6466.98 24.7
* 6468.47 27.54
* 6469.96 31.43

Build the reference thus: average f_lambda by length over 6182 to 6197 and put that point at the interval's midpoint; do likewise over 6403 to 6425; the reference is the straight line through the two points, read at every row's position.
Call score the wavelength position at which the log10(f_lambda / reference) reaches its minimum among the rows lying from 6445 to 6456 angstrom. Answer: 6450.62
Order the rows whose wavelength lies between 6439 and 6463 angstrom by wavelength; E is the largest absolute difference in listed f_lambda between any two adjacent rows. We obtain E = 4.7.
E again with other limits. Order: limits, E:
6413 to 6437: 3.5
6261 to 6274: 5.3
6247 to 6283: 5.3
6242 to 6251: 4.5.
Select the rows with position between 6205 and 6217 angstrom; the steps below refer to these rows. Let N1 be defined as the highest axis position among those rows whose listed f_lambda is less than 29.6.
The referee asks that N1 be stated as 6215.87 angstrom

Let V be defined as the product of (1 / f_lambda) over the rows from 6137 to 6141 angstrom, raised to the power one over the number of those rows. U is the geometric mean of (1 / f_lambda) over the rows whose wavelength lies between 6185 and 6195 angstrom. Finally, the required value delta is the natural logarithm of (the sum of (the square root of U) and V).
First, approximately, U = 0.0345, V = 0.035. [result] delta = -1.51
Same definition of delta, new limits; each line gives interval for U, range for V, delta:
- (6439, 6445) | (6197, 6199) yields -1.51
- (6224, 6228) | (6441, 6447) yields -1.52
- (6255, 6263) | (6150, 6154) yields -1.54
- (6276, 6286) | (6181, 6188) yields -1.51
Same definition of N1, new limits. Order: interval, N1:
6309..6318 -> 6316.87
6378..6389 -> 6388.54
